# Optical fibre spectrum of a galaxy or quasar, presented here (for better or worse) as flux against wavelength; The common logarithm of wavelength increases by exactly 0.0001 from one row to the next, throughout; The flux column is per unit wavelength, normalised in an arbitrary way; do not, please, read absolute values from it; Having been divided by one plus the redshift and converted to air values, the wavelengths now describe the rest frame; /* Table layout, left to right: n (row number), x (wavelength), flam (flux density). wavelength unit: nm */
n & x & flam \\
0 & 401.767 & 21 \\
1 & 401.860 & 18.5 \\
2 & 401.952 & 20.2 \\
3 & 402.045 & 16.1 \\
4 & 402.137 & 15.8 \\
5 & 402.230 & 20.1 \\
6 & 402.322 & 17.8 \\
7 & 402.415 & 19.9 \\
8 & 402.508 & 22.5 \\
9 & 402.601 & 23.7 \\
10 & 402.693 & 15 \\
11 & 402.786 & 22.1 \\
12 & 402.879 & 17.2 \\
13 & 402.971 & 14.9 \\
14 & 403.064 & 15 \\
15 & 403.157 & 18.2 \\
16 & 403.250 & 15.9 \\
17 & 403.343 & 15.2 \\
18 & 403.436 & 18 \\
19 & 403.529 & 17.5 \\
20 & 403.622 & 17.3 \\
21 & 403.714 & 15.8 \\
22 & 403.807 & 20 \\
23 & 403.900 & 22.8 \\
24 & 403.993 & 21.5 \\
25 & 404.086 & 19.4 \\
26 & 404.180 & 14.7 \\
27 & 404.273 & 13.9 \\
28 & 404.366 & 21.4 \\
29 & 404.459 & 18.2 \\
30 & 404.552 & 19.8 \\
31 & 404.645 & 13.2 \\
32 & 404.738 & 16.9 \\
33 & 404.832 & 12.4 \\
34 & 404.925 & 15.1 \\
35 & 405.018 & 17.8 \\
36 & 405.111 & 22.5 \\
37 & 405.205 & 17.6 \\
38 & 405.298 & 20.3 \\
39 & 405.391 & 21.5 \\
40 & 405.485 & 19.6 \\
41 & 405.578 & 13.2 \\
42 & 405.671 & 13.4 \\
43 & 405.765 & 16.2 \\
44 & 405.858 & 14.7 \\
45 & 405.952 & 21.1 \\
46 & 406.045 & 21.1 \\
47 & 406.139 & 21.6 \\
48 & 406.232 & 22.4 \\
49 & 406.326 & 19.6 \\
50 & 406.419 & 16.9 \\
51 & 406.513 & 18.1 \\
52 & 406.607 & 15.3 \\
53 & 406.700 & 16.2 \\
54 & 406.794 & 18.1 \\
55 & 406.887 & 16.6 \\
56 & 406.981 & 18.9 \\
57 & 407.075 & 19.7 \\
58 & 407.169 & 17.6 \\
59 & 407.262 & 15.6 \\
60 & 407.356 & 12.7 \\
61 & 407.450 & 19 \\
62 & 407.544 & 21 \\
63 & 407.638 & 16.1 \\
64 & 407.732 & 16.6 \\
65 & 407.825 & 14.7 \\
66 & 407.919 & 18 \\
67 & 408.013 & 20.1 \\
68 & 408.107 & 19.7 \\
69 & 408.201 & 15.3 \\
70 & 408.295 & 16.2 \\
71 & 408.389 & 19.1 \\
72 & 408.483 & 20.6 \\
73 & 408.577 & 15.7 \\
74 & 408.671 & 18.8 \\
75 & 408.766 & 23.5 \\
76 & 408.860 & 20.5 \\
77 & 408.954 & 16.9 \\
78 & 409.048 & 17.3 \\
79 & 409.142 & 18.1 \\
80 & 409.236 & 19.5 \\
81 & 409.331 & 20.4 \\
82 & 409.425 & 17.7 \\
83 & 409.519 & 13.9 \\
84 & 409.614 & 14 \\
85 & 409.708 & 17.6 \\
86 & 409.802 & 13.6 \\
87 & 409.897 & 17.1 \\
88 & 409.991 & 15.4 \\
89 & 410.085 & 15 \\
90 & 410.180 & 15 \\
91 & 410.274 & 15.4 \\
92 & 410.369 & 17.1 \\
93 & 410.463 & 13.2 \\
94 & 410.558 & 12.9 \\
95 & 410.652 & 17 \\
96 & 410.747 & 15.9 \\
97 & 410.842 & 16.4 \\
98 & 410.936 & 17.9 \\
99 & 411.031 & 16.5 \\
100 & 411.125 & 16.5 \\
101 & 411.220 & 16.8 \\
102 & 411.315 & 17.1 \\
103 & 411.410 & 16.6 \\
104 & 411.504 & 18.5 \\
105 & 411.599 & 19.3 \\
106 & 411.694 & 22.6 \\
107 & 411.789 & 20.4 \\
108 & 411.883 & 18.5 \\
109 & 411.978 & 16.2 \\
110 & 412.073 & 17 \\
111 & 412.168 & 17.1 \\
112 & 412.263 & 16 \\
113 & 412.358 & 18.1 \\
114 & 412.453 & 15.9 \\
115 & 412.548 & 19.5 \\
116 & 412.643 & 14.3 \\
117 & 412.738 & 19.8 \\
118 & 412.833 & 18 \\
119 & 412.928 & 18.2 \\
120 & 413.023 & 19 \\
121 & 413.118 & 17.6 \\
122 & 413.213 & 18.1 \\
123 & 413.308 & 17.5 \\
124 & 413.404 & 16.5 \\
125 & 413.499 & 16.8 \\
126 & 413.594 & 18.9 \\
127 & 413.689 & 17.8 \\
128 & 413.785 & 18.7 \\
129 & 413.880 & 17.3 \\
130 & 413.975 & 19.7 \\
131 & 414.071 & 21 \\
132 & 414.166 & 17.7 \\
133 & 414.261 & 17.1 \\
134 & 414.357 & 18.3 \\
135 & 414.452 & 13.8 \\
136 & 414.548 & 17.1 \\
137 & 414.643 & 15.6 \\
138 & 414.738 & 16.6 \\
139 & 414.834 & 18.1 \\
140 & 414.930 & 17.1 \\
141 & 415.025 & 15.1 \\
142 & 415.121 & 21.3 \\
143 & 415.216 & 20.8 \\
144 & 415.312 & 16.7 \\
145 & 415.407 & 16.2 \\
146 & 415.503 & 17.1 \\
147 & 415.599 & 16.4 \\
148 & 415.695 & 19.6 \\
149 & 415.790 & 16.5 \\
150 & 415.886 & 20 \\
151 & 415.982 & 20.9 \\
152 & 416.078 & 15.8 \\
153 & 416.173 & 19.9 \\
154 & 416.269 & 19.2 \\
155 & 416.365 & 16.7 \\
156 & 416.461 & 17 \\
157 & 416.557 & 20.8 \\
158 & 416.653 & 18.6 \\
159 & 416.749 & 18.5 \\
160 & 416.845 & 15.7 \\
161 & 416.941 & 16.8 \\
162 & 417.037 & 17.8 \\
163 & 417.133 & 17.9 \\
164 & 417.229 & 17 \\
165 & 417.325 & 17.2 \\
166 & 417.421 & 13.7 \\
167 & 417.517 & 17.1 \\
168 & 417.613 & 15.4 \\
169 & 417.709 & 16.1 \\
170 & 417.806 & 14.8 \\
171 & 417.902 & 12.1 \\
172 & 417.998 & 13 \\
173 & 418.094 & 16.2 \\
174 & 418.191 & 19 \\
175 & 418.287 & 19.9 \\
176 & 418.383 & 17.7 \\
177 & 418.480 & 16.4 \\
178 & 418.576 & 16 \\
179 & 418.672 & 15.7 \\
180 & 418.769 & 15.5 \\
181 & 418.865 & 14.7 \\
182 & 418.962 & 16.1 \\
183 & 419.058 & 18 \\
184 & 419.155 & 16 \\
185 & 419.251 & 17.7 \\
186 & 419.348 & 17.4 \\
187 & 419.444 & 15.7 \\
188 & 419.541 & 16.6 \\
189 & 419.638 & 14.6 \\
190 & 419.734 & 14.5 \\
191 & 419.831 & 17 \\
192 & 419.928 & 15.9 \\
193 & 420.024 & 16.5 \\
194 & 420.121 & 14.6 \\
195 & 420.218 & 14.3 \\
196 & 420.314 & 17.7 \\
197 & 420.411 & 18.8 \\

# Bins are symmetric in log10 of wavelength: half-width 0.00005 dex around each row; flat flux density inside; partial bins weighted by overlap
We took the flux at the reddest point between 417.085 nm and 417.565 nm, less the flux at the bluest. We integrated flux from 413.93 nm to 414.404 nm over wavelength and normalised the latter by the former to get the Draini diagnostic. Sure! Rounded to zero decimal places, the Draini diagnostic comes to -11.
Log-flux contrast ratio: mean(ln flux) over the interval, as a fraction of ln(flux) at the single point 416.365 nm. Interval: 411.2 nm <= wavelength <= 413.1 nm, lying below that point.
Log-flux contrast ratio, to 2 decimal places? 1.02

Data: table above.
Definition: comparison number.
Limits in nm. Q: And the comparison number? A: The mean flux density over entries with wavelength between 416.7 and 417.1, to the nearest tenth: 17.2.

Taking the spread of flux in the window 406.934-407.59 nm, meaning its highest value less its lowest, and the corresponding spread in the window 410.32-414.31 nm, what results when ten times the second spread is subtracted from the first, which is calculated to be -89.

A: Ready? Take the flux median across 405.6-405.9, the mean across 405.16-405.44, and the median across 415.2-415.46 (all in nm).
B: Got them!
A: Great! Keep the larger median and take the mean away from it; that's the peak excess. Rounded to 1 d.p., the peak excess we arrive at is -3.1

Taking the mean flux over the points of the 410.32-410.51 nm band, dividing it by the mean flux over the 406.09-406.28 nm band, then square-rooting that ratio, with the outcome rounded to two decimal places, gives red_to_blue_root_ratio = 0.83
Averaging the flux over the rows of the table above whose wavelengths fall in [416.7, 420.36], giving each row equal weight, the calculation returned 16.2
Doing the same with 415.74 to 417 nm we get 18.2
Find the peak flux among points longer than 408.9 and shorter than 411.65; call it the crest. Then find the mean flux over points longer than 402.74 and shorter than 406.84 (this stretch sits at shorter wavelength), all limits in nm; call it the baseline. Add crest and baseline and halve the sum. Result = 19.1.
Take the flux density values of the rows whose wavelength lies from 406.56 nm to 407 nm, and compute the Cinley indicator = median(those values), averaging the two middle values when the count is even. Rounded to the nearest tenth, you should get 16.6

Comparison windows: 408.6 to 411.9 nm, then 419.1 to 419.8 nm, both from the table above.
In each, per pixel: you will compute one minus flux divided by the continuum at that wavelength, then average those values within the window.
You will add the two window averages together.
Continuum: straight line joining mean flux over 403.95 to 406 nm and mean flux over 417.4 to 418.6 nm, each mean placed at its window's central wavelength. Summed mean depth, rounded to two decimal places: -0.04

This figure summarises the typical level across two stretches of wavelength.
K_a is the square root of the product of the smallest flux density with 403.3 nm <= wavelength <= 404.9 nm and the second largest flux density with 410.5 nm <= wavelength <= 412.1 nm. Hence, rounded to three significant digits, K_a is 15.9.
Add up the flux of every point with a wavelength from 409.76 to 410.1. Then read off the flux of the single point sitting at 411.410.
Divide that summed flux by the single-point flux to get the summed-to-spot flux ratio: 3.68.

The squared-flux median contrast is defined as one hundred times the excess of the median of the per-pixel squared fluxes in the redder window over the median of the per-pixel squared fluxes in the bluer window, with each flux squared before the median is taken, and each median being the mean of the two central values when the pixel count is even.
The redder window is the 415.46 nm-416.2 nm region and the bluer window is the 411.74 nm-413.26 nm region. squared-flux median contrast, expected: 1248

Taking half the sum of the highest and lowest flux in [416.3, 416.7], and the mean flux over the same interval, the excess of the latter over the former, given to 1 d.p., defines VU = -0.5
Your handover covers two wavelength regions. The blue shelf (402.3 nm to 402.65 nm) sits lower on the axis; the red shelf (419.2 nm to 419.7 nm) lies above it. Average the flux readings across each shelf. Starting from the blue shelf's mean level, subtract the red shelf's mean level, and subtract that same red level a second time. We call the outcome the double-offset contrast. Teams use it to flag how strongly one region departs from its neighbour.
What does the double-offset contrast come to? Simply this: -12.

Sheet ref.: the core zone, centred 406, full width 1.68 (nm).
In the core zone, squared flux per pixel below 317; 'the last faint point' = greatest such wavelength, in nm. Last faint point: 406.700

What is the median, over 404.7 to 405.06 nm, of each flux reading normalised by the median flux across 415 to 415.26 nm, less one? -0.23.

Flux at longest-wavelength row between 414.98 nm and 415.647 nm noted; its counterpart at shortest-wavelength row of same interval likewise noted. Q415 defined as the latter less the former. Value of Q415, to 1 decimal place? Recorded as -1.3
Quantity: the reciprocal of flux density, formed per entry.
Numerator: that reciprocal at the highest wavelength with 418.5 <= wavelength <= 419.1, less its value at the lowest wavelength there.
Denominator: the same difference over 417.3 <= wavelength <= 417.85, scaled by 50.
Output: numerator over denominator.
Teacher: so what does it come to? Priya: -0.015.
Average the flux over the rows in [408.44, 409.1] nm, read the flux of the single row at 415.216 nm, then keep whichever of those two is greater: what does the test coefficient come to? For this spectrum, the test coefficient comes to 20.8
